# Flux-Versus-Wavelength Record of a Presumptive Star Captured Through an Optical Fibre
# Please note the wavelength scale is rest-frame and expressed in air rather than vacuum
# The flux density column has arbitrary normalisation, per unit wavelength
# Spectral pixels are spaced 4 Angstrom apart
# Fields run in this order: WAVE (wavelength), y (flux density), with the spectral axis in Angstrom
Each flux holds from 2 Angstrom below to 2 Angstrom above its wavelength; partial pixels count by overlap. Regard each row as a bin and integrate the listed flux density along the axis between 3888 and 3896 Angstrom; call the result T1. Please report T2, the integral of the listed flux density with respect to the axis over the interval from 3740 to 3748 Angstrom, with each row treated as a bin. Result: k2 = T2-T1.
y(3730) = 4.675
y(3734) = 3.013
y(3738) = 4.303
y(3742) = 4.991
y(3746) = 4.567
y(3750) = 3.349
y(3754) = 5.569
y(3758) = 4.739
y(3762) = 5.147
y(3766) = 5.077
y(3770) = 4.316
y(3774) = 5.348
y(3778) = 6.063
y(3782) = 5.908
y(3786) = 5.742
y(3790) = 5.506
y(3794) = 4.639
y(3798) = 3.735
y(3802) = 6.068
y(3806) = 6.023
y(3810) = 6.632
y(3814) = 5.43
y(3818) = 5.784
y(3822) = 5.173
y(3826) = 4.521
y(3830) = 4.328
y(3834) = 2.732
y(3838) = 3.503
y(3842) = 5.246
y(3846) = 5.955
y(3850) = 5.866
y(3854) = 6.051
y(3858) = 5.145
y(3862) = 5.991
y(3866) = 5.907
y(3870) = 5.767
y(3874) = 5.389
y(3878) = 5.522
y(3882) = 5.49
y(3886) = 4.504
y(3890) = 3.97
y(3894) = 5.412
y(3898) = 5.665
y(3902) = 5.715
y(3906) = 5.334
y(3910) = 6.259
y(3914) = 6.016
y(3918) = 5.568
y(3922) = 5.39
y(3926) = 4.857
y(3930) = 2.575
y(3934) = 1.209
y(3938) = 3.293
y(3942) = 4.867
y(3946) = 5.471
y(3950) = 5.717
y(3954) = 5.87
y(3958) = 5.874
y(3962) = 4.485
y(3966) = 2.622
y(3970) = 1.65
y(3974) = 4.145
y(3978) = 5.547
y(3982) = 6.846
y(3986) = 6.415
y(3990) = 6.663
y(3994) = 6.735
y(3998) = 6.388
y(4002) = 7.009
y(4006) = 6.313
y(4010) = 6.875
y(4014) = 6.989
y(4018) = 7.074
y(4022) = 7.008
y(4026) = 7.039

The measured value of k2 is 1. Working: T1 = 37.5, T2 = 38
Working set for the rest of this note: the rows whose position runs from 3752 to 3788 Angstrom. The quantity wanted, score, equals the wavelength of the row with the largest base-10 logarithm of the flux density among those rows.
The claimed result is 3778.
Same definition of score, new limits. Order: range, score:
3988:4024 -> 4018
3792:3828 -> 3810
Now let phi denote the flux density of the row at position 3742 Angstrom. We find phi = 4.991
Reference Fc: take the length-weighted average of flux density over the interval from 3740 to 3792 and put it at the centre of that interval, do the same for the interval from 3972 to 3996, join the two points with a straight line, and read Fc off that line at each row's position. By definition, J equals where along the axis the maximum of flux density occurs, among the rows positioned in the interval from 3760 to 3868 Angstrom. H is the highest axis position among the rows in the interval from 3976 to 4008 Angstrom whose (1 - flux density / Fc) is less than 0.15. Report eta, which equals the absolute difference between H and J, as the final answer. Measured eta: 196 Angstrom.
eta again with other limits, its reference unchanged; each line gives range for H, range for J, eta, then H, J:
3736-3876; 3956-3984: 108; 3874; 3982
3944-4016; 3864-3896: 148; 4014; 3866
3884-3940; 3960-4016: 80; 3922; 4002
